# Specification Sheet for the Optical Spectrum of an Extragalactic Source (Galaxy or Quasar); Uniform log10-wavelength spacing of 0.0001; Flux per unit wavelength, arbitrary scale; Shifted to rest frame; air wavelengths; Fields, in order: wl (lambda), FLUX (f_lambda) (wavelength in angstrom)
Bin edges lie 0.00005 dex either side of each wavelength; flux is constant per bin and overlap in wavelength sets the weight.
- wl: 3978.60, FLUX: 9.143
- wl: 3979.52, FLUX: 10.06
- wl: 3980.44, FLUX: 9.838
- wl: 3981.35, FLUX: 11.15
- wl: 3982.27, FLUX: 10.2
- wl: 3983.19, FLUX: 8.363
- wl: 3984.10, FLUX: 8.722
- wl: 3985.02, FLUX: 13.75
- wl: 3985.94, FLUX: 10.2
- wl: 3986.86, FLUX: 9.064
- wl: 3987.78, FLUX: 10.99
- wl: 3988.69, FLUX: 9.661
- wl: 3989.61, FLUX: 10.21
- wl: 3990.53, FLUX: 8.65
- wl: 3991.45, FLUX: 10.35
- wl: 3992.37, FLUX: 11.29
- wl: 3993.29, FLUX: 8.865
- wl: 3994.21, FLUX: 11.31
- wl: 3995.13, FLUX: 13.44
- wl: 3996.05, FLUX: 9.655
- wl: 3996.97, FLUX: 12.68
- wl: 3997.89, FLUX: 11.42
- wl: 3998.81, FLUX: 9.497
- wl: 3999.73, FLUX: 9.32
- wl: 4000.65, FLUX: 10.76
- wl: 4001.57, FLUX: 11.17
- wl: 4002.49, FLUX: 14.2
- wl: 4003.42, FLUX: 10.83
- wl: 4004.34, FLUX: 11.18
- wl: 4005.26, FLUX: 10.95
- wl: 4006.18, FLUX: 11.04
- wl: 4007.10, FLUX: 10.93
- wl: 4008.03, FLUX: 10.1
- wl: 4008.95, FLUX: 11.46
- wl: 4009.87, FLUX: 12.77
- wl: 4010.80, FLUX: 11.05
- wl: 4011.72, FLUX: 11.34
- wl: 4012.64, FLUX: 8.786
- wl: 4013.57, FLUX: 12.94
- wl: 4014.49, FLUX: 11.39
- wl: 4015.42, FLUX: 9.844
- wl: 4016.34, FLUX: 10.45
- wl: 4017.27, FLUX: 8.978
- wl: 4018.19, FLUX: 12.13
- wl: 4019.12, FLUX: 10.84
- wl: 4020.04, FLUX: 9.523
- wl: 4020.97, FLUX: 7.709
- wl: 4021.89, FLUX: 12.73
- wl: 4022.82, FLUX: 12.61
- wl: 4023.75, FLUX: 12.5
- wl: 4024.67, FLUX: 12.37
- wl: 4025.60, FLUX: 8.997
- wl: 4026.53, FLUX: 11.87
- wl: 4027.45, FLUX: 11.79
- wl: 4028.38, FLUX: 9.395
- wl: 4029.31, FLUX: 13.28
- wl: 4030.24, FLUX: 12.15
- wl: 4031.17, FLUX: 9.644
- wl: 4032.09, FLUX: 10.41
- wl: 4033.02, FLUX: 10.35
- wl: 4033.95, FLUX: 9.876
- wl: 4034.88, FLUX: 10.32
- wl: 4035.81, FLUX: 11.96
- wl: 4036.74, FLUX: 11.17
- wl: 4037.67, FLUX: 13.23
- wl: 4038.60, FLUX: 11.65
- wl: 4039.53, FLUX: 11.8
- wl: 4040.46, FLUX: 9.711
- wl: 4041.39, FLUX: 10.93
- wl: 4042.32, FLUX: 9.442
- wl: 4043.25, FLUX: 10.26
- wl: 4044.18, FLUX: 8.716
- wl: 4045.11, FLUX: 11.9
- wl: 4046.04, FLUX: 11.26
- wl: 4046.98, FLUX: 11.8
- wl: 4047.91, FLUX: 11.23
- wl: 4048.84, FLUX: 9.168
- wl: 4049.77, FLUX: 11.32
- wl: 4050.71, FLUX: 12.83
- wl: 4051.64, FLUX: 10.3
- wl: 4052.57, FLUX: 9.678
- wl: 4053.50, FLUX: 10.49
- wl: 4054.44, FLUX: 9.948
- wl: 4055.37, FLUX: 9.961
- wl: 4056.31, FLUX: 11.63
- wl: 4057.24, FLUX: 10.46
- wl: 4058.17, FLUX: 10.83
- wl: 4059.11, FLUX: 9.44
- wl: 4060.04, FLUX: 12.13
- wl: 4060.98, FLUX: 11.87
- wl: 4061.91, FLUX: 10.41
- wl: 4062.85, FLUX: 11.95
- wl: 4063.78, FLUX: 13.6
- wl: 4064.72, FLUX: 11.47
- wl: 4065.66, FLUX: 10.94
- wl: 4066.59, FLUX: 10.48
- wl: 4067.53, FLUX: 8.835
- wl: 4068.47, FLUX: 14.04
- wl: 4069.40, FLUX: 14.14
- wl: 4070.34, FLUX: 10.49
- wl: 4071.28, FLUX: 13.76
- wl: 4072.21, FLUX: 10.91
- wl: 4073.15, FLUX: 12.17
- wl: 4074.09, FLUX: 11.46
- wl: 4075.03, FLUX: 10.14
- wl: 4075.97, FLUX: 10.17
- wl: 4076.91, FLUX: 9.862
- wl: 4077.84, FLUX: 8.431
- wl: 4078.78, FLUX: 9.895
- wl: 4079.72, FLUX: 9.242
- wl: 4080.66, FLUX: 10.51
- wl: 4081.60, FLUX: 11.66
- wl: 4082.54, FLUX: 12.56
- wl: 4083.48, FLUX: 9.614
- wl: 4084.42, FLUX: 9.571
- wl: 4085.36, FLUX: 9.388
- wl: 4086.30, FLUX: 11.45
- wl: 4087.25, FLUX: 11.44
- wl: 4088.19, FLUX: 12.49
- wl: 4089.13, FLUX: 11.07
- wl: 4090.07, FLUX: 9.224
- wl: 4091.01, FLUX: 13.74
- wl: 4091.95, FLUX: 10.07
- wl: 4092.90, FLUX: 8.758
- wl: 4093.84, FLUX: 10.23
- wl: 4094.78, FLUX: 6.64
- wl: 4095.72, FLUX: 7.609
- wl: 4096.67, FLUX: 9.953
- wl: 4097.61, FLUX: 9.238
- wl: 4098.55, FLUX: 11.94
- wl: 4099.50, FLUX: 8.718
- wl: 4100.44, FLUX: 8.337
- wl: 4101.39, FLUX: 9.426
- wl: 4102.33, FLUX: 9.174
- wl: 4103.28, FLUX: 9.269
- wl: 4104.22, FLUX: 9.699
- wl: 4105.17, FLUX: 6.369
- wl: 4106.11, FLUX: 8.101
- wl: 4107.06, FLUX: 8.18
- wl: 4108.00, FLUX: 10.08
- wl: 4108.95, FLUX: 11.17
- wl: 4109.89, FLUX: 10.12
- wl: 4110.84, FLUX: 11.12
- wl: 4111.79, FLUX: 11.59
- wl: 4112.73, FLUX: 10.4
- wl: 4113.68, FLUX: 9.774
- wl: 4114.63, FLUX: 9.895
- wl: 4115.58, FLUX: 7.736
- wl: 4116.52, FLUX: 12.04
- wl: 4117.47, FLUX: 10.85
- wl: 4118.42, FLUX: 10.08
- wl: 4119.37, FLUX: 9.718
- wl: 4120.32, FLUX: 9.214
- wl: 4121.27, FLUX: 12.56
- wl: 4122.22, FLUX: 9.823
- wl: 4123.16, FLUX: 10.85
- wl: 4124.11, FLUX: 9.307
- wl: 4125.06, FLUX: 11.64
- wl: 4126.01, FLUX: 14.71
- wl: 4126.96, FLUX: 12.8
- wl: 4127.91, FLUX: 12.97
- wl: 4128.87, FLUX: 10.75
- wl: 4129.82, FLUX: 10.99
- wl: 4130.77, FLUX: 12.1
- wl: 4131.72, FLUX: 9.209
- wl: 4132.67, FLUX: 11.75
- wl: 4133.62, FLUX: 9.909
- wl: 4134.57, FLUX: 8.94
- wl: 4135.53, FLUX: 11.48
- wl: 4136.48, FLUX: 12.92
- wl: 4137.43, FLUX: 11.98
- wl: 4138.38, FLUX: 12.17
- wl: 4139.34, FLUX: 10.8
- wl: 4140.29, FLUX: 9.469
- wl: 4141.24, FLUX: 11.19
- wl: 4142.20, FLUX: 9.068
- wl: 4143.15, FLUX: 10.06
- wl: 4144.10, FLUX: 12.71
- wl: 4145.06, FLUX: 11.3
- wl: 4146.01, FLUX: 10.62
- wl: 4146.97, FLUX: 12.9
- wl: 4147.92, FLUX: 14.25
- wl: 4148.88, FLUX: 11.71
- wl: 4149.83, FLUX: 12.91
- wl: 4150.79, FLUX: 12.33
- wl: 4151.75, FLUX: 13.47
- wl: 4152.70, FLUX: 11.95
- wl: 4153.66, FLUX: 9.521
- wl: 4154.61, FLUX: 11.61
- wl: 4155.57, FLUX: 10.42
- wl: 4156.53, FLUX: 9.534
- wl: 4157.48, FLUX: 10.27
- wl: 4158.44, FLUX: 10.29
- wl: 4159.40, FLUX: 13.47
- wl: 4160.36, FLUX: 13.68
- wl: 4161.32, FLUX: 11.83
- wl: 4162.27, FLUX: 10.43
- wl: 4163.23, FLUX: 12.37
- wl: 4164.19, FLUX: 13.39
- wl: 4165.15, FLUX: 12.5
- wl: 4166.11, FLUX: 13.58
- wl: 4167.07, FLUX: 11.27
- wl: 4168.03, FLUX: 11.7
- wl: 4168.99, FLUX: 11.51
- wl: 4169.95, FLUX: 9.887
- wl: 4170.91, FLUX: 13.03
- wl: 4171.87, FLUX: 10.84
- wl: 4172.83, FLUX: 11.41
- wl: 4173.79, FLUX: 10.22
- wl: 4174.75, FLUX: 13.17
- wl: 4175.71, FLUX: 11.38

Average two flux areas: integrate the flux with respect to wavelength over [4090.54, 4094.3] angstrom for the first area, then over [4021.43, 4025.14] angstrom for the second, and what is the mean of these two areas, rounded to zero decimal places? 43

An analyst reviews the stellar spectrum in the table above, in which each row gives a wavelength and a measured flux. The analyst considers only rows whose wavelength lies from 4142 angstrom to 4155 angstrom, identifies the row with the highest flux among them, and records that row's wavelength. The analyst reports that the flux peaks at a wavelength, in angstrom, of 4147.92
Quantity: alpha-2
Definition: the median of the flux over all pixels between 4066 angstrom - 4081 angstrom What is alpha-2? 10.5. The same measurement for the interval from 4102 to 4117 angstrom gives 9.8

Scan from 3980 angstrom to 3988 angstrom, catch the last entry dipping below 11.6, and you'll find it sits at 3987.78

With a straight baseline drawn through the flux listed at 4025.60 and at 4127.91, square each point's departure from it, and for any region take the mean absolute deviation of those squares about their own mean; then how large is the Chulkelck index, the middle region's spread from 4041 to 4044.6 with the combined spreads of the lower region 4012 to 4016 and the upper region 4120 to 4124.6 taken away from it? -10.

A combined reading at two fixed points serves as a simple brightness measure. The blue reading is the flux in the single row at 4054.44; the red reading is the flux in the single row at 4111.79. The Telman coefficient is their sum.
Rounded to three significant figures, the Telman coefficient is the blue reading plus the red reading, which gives 21.5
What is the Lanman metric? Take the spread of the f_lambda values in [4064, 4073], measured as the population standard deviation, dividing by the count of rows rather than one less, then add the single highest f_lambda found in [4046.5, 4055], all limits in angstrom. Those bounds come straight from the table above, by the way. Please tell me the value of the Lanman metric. 14.6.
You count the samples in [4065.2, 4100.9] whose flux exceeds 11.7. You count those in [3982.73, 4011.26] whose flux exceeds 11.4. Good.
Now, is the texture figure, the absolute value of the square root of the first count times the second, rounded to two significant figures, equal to 7.5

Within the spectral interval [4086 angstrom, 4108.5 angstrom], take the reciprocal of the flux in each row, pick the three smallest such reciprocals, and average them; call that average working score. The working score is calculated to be 0.0789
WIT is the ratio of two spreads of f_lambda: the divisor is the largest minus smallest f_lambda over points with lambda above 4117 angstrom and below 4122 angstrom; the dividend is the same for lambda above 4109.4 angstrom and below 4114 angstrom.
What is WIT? 0.54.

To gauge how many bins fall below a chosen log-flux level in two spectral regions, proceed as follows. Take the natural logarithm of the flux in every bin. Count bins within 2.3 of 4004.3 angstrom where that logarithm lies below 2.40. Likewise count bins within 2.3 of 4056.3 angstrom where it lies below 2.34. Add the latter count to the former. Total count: 4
